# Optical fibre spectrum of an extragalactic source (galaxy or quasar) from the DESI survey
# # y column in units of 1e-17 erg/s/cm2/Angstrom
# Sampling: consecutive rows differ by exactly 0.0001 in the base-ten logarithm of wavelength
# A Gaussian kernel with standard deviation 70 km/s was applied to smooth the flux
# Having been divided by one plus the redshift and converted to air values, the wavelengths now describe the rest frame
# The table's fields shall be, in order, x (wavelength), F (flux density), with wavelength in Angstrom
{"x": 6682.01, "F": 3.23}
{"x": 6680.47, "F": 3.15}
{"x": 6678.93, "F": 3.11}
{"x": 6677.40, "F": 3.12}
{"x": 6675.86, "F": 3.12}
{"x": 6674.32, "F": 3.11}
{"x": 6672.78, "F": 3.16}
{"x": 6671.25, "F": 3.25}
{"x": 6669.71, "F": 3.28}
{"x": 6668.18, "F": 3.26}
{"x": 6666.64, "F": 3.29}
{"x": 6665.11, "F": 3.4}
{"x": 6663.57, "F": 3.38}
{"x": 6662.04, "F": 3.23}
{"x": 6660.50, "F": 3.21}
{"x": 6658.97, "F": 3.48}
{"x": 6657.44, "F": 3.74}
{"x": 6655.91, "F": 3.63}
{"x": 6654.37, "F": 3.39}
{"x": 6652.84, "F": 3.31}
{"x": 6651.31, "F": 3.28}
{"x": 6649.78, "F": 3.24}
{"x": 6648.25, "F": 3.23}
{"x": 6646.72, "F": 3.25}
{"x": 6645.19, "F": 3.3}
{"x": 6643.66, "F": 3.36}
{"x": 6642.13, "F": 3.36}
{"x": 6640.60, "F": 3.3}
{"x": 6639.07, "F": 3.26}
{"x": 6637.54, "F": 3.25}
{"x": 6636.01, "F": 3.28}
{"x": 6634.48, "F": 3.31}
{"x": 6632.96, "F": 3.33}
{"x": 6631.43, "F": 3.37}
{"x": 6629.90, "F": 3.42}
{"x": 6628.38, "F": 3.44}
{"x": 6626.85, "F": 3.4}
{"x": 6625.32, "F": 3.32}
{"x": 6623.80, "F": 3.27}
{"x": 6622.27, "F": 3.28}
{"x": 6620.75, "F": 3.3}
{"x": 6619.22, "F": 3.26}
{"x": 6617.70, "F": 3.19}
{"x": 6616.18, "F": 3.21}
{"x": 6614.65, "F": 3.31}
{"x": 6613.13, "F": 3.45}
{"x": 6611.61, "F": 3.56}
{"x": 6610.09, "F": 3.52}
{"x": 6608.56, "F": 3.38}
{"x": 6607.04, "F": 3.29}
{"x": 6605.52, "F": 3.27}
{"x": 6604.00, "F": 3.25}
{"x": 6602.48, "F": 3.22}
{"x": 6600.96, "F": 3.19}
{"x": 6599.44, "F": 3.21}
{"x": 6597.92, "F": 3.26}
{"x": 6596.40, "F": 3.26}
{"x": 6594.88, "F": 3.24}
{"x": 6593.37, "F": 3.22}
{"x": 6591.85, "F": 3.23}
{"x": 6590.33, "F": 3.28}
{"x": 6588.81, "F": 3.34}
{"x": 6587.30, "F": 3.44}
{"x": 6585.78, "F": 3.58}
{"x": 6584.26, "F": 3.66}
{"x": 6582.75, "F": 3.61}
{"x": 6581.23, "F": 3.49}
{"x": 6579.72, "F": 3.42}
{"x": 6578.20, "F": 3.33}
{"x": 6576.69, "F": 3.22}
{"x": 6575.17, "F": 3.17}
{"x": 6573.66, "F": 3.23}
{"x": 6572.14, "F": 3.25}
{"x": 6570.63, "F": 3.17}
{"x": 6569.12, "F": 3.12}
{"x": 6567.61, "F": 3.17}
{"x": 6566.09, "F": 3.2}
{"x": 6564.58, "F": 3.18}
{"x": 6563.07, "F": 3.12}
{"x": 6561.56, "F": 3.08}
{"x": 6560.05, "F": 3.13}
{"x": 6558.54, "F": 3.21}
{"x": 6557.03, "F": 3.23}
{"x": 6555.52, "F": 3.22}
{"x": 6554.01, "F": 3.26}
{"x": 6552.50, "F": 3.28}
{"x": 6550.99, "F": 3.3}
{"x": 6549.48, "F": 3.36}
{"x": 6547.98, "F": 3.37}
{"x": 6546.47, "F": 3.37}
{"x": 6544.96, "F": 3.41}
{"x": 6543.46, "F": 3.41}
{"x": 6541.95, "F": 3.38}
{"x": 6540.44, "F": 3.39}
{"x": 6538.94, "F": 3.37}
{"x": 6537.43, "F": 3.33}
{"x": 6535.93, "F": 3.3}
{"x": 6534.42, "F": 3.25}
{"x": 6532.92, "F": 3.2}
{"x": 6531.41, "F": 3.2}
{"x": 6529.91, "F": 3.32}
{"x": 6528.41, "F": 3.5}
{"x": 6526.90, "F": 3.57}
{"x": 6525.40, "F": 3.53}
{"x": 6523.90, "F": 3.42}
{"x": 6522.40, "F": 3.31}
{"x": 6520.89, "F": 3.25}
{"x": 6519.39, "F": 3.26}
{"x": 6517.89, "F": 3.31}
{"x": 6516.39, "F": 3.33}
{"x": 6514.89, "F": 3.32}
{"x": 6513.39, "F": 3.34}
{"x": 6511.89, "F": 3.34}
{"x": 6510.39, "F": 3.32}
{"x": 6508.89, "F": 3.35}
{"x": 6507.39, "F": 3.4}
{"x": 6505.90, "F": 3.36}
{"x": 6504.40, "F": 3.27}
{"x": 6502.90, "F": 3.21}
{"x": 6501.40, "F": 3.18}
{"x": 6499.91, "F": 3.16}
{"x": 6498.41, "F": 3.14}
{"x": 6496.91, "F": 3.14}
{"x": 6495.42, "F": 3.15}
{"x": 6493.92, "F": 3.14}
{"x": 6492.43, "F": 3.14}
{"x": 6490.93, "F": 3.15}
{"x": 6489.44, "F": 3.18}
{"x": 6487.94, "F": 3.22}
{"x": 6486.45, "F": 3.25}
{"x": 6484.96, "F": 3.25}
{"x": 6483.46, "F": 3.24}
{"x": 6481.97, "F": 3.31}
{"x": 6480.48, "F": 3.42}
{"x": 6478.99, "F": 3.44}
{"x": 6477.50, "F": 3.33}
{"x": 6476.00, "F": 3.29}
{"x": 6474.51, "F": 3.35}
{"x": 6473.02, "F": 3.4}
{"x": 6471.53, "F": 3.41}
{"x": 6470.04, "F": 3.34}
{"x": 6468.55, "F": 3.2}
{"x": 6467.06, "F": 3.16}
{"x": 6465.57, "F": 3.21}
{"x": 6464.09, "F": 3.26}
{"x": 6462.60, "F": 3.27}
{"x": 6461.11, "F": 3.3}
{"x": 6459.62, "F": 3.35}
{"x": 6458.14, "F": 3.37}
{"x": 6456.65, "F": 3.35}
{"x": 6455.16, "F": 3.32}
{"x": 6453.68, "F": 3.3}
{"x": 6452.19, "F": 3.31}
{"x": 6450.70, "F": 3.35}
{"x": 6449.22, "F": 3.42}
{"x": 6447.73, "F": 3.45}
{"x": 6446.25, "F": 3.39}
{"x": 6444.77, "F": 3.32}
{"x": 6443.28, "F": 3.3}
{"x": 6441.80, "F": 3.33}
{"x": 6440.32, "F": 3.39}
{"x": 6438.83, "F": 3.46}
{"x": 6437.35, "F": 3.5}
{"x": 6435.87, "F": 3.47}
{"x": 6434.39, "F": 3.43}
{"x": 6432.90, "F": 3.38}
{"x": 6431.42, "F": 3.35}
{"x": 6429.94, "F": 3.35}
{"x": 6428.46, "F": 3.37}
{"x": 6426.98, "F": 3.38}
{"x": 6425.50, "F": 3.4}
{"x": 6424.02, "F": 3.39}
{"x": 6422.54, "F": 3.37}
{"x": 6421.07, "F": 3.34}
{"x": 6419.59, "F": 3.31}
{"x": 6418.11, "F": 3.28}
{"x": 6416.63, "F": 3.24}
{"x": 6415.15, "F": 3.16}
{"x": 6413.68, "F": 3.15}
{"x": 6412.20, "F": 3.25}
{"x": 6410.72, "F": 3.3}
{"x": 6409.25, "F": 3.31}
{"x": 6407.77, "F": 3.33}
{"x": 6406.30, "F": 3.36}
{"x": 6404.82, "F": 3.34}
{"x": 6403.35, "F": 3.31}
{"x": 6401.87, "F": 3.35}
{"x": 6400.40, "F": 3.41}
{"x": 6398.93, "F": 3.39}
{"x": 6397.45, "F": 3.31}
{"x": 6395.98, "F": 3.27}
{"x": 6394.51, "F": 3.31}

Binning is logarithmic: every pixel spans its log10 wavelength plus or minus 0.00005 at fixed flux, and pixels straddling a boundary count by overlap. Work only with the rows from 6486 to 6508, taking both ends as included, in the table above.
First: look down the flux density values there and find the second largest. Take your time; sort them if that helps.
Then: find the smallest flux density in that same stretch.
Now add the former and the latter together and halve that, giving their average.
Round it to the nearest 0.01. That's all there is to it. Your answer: 3.25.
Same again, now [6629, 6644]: 3.31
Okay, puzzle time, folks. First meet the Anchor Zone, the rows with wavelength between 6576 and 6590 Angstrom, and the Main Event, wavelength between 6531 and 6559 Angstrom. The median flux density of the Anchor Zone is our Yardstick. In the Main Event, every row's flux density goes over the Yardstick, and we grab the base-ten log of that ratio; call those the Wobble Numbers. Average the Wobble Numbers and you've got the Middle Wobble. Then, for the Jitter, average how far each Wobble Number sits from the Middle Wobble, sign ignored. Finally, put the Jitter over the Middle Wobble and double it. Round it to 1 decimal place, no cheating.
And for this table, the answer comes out -1.0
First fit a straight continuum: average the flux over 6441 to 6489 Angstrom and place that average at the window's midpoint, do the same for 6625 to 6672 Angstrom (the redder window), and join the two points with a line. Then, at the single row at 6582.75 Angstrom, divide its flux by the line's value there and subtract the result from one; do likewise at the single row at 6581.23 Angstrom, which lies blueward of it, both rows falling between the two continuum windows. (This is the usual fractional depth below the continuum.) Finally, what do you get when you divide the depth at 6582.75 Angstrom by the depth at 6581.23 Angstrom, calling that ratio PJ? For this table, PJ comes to 1.8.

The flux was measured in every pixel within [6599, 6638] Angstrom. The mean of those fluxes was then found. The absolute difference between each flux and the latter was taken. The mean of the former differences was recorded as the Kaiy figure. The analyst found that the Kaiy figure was 0.077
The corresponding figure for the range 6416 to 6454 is 0.049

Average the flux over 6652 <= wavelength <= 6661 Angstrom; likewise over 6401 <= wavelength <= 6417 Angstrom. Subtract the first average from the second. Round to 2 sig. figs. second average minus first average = -0.18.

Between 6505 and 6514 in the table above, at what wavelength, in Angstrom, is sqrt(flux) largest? 6507.39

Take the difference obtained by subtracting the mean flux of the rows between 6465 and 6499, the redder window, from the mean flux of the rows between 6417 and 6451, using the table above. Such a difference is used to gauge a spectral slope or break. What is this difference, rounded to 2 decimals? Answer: 0.12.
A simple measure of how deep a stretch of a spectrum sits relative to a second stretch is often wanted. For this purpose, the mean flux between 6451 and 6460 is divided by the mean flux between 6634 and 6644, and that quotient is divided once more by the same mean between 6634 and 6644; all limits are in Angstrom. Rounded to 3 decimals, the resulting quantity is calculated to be 0.306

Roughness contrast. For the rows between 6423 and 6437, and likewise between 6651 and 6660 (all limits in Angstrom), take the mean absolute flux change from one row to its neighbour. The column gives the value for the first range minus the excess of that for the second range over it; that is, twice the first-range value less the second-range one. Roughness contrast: -0.10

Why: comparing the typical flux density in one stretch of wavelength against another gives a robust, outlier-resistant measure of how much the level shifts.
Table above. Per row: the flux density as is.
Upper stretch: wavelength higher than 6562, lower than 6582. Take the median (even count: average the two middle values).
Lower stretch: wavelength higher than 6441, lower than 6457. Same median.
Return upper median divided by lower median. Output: 0.96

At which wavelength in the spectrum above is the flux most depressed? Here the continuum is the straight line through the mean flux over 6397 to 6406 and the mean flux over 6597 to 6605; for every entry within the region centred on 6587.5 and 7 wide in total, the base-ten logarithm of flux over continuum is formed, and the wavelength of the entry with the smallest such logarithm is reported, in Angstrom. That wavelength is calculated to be 6590.33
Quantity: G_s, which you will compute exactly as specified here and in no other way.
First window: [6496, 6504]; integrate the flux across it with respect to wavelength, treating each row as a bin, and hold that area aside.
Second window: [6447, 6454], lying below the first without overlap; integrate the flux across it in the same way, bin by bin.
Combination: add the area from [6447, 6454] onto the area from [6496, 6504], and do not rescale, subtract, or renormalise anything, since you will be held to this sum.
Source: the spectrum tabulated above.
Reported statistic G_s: 49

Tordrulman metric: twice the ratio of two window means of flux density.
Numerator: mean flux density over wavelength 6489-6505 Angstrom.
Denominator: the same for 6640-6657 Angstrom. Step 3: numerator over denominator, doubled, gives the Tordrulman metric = 1.90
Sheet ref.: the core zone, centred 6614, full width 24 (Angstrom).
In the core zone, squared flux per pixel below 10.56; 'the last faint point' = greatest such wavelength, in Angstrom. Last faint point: 6617.70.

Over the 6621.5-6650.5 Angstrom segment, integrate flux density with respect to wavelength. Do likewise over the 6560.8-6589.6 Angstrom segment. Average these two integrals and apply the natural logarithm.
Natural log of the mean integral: 4.561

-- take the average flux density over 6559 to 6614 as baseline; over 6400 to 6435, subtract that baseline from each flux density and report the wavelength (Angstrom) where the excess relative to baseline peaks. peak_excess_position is 6434.39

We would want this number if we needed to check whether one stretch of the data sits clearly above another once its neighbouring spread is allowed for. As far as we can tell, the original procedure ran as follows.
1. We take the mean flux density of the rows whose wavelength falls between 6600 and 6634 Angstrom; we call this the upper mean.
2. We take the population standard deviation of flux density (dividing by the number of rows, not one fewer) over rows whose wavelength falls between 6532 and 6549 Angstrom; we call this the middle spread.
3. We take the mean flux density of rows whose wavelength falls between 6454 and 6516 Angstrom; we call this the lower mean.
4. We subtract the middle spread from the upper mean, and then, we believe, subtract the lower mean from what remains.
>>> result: -0.01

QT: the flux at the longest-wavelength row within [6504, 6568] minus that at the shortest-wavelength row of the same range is -0.10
